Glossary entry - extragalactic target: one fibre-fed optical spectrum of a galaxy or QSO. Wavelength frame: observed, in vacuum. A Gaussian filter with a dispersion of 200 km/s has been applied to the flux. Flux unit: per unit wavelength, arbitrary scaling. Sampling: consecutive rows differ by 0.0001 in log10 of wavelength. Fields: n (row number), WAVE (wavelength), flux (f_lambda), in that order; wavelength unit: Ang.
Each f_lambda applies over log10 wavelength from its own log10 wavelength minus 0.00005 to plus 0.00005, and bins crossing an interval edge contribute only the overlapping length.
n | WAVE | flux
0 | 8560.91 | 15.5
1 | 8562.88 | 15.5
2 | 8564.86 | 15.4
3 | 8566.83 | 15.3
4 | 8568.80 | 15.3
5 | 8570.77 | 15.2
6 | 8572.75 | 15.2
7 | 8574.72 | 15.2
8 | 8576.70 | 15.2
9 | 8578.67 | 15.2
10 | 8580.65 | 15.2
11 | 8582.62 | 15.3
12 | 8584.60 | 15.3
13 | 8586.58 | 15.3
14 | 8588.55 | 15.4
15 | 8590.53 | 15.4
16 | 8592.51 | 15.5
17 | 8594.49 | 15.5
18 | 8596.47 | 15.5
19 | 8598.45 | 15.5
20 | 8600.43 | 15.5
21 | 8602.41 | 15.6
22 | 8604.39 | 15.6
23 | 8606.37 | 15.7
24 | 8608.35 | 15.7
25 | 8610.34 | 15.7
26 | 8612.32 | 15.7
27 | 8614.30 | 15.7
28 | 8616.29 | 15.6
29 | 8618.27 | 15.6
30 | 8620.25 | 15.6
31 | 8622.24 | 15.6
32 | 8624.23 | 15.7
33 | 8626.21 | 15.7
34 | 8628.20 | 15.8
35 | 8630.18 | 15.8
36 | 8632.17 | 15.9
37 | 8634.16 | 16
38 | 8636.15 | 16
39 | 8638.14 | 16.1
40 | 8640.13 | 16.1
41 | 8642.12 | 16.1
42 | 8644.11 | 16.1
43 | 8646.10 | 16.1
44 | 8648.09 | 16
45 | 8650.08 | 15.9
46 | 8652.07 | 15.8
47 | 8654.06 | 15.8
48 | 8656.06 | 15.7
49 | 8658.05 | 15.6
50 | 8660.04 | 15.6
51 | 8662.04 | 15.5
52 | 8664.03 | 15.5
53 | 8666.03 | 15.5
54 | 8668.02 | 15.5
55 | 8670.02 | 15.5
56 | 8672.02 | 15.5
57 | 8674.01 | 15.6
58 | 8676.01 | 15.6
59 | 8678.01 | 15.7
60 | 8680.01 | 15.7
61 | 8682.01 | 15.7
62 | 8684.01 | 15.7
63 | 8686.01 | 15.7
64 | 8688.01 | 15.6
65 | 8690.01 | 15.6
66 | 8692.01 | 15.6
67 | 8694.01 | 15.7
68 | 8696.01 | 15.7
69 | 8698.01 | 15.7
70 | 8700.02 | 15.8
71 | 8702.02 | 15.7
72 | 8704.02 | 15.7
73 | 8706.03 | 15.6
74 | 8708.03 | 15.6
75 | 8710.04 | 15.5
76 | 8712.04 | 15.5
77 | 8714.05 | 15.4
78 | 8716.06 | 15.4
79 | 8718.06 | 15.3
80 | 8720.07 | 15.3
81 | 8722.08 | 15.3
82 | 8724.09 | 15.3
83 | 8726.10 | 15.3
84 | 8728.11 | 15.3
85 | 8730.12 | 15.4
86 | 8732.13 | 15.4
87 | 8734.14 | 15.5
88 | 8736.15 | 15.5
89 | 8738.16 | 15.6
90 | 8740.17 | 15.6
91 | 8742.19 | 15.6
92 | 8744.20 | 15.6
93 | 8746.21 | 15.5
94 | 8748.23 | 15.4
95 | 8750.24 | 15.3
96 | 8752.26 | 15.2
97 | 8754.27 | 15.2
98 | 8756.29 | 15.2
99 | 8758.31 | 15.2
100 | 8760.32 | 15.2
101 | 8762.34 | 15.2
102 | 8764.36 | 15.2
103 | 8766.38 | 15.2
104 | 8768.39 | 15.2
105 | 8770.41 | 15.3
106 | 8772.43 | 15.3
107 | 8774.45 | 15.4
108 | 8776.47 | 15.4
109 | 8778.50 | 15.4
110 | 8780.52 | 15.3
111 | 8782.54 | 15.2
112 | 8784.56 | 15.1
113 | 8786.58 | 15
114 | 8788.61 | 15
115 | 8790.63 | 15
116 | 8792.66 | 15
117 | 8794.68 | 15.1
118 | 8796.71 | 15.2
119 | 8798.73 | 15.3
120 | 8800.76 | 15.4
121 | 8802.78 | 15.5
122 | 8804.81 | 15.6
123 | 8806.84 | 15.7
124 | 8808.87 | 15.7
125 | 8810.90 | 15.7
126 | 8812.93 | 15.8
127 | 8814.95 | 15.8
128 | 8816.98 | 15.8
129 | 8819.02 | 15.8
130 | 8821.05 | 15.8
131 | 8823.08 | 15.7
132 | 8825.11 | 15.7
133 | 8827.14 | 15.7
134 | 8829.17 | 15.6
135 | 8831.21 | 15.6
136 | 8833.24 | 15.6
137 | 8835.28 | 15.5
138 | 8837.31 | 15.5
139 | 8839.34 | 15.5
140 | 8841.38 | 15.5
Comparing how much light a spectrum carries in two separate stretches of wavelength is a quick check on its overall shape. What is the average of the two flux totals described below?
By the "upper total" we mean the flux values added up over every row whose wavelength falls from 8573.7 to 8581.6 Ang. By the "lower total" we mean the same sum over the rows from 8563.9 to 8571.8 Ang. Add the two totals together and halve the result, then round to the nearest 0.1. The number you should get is 61.0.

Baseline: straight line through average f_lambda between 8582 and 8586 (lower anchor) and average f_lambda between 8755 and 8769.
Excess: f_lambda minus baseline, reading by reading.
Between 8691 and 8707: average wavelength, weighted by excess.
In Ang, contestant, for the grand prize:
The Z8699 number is 8699.1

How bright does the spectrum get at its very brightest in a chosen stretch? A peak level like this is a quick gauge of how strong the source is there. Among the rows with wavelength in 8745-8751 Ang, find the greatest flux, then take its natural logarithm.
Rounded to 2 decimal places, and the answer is 2.74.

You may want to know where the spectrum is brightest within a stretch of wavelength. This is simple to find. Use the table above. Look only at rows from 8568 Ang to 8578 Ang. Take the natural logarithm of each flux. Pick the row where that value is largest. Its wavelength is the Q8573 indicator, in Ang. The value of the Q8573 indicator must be 8568.80 Ang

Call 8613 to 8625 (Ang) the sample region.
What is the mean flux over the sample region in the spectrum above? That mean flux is 15.6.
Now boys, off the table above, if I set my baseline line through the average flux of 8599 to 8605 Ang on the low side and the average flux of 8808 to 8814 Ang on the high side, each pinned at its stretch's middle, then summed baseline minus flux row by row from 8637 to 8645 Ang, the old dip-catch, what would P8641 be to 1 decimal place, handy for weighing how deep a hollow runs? -2.0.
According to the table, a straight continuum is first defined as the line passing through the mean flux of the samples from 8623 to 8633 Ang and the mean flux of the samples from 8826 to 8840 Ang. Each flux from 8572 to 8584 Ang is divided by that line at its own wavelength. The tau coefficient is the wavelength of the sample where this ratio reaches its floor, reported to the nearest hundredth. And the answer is 8572.75 Ang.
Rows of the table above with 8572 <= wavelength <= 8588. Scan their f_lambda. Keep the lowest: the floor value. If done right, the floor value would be 15.2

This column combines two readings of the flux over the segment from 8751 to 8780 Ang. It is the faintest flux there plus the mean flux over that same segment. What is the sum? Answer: 30.5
